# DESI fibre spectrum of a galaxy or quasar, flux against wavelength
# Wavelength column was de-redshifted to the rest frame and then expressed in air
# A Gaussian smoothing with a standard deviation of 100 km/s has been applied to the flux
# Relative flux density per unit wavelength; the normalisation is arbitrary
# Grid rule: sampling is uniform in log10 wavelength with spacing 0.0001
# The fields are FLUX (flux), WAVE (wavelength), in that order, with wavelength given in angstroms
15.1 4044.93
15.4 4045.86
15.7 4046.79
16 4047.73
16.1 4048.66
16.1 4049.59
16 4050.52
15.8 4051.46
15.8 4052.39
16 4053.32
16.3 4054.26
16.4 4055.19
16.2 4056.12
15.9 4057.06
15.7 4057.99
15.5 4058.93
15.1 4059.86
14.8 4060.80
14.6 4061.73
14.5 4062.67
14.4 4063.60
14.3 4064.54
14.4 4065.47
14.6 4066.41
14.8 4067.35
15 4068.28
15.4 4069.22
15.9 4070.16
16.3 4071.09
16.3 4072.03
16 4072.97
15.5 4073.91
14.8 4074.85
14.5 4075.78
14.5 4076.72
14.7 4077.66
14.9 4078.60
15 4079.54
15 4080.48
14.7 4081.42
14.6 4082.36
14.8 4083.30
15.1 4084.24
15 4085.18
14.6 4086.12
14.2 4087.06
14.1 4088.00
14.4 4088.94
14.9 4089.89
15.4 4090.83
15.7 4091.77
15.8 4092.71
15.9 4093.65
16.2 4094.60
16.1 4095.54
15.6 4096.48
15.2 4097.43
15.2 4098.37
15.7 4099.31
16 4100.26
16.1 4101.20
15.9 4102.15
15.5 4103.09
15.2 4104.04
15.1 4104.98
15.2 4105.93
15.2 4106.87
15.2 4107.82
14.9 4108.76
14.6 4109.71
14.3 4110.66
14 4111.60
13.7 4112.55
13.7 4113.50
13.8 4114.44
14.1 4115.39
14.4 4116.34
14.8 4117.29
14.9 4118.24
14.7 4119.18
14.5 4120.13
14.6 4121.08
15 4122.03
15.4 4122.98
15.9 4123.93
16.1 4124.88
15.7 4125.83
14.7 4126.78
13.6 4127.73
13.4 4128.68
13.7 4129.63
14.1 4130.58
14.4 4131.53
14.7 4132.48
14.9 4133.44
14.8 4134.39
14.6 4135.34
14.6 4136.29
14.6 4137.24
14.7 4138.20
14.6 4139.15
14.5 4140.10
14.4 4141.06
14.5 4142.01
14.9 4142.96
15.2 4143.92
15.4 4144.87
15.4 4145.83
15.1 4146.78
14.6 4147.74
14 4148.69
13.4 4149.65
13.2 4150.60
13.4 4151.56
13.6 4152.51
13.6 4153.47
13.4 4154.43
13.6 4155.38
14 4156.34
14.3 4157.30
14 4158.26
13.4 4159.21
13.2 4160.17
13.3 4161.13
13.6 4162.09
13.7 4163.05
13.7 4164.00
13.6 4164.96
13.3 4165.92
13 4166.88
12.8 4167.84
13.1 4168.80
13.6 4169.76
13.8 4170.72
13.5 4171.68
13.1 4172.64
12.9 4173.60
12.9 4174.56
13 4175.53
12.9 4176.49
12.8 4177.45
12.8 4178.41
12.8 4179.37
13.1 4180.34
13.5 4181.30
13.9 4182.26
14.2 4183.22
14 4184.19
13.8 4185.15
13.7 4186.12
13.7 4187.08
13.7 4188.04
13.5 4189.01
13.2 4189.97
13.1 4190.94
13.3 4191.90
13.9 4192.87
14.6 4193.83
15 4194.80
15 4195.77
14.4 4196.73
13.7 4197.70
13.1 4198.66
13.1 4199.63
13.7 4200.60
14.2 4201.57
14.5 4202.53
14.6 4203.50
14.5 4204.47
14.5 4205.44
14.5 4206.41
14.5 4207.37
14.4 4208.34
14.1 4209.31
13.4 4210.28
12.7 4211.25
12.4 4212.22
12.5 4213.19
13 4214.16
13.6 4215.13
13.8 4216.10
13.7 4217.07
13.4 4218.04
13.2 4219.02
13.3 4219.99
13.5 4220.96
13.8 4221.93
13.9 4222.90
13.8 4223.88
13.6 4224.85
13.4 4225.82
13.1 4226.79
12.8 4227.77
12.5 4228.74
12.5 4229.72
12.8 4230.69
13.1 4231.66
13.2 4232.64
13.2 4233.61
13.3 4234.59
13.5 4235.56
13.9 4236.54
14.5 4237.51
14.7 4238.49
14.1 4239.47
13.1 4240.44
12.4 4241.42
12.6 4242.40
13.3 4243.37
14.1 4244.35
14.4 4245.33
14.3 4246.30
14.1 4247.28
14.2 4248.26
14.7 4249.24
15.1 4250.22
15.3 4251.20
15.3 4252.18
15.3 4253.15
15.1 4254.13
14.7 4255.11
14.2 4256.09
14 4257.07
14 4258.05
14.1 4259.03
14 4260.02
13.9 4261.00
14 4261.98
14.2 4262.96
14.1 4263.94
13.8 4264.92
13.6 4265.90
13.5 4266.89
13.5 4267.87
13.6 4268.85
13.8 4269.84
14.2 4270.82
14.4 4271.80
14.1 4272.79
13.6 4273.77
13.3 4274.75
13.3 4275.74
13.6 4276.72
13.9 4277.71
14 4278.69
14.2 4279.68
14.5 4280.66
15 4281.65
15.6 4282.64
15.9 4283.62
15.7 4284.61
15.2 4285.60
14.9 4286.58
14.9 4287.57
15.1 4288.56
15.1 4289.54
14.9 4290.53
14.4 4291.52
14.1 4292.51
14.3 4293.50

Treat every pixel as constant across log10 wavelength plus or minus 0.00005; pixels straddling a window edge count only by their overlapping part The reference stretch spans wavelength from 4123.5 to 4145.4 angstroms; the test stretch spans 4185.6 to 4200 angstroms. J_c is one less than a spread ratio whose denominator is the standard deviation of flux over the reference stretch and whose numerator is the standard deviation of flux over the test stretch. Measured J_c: 0.0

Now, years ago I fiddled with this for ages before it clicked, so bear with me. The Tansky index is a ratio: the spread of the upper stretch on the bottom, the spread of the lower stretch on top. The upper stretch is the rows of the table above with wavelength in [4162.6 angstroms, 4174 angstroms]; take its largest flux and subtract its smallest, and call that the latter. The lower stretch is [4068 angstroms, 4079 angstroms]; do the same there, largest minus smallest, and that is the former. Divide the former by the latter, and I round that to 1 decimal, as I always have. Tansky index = 1.8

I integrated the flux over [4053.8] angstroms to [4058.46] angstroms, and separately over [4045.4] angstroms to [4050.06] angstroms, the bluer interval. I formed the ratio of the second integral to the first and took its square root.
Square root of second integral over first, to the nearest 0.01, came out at 0.99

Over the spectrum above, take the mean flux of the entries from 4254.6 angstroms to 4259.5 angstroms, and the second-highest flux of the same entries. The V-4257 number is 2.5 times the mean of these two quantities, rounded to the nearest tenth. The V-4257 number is 35.5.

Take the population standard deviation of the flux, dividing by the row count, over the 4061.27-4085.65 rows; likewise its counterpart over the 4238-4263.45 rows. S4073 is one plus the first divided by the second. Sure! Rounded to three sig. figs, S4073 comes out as 1.77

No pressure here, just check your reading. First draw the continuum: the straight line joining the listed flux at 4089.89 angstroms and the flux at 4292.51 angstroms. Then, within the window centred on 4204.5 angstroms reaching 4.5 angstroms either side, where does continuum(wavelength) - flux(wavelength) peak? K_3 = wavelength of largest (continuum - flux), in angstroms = 4200.60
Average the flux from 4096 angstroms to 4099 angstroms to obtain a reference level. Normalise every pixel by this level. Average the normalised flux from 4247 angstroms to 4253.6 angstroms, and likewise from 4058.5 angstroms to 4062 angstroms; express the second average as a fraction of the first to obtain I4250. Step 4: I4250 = 1.01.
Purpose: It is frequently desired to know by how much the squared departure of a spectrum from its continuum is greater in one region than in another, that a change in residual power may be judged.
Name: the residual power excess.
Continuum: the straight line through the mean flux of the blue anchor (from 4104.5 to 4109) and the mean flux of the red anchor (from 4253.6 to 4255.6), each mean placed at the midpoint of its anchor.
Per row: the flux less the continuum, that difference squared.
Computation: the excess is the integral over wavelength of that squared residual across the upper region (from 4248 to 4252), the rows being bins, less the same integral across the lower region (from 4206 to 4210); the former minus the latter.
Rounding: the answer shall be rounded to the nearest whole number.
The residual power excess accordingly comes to -1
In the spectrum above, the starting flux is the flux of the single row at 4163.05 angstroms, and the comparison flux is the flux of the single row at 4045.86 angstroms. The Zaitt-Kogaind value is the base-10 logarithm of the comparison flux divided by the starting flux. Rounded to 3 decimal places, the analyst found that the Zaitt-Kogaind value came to 0.051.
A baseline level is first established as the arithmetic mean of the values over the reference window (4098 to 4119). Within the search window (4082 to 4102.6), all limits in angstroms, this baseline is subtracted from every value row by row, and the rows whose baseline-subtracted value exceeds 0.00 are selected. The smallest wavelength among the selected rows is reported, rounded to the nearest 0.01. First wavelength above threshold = 4084.24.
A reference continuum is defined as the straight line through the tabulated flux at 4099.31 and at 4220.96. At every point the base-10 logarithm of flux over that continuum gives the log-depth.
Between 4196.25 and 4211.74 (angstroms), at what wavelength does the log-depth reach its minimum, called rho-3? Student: 4211.25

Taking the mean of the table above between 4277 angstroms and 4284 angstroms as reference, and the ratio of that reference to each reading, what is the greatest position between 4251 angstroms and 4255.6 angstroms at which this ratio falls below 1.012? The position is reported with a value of 4255.11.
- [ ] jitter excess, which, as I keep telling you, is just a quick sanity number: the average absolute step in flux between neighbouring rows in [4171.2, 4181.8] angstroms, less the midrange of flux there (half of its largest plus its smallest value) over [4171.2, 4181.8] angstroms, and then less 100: -113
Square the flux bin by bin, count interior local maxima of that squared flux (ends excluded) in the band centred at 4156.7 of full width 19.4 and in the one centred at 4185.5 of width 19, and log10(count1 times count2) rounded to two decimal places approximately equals 0.00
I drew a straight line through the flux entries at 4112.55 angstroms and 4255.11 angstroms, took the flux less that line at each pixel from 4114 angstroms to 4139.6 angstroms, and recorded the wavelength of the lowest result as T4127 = 4128.68 angstroms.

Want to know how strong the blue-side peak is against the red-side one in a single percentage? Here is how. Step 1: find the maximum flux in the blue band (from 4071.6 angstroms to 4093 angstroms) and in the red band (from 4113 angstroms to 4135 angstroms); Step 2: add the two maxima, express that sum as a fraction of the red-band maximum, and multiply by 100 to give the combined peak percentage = 201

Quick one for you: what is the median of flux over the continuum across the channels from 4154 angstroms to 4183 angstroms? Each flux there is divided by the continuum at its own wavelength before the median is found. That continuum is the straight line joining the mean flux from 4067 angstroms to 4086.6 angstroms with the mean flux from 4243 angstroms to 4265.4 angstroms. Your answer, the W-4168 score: 0.90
